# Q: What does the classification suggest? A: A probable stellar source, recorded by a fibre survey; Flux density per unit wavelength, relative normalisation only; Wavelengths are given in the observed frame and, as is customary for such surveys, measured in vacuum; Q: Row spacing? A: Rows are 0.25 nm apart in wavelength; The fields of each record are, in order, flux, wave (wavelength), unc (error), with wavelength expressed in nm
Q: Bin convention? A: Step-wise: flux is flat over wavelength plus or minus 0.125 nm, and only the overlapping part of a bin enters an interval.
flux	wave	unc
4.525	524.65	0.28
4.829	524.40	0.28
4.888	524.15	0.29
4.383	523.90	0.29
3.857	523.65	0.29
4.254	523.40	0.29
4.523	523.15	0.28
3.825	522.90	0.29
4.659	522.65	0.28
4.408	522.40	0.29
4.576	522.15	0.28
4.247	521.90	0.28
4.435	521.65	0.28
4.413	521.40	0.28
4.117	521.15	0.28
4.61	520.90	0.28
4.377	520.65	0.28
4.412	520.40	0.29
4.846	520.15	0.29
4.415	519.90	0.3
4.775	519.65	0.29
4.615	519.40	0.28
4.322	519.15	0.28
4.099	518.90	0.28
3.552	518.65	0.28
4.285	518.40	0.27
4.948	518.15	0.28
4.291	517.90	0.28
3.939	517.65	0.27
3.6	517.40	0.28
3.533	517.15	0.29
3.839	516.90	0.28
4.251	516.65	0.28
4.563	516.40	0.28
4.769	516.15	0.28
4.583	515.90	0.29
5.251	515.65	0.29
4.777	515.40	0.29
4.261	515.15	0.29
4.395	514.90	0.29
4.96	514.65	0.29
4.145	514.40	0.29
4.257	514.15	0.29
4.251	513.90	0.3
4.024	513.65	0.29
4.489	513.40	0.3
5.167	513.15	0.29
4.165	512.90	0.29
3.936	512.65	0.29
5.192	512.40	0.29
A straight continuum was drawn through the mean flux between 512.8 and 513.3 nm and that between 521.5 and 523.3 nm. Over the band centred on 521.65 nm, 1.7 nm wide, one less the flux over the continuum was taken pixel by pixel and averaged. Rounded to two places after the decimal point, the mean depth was 0.00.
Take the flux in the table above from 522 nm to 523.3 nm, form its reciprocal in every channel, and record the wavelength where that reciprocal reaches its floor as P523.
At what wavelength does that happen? 522.65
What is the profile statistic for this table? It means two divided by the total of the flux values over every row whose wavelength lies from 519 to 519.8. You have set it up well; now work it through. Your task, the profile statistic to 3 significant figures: 0.146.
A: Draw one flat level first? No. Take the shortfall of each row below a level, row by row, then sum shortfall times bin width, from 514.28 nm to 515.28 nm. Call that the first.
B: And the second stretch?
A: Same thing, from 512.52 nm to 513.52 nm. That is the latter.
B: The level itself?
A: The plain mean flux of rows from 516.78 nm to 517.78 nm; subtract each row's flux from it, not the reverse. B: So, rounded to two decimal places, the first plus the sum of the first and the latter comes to -2.14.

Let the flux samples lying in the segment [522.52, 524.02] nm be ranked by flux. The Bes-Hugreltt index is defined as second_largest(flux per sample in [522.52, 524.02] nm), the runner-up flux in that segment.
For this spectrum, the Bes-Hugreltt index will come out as 4.523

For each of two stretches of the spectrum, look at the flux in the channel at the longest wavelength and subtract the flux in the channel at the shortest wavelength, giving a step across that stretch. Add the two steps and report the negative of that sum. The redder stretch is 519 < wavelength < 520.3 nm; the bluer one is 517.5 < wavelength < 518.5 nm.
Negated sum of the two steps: -0.9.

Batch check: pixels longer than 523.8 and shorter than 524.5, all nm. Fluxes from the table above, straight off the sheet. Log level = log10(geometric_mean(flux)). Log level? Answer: 0.67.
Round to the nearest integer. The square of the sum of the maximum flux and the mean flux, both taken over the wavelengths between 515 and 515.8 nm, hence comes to 100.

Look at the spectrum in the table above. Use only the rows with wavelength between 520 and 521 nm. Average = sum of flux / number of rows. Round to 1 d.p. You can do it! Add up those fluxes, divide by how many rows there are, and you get 4.6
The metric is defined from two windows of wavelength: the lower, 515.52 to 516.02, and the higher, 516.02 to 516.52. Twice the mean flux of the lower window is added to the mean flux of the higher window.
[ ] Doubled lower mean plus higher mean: 14.5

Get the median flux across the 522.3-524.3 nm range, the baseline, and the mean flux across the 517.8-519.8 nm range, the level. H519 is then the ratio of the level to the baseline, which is 0.992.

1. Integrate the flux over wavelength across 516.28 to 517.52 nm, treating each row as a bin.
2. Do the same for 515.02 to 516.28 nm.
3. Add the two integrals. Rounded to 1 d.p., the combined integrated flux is 10.9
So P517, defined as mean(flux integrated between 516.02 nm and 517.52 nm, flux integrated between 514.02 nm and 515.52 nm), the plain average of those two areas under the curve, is 6.42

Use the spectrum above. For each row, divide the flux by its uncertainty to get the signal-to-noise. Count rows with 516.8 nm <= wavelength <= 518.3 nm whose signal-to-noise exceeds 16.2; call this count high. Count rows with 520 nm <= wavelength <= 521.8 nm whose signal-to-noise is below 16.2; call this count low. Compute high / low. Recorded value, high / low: 0.2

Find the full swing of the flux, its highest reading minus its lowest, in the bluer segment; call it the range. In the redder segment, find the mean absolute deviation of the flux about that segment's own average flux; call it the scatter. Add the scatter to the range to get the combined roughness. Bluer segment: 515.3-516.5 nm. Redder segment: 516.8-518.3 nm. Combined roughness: 1.08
